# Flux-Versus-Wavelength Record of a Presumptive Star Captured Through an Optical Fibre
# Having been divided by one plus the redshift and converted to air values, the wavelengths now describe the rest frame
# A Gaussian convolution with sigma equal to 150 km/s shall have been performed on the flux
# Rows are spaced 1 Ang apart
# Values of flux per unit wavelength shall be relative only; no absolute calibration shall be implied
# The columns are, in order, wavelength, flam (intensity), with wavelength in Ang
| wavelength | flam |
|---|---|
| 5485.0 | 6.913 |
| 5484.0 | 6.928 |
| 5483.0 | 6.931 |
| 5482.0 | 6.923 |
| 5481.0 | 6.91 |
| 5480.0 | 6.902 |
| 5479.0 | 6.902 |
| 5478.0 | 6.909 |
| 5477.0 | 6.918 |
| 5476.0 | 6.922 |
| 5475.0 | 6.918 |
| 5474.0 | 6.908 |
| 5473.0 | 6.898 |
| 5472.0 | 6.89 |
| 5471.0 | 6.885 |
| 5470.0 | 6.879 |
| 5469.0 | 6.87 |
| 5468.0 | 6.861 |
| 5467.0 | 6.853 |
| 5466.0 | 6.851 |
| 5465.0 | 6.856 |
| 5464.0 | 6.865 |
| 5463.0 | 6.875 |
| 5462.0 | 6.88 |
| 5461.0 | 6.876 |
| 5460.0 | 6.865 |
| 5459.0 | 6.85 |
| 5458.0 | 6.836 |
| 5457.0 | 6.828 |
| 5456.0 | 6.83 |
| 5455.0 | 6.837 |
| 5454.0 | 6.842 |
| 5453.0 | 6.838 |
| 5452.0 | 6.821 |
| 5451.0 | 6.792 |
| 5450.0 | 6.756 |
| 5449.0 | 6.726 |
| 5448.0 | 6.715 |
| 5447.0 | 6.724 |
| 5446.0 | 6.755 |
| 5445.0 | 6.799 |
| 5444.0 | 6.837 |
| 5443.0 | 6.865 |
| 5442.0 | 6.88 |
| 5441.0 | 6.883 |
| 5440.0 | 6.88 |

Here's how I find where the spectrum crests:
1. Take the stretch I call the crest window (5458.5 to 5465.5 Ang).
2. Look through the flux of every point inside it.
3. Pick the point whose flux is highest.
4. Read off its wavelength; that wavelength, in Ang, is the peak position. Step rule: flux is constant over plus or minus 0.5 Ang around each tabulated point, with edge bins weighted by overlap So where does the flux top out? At 5462.0 Ang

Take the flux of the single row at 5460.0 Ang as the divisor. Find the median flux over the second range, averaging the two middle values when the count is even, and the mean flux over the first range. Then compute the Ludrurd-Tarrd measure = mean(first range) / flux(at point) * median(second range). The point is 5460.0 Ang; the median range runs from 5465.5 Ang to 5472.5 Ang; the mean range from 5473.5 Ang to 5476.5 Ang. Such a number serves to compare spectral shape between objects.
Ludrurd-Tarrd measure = 6.92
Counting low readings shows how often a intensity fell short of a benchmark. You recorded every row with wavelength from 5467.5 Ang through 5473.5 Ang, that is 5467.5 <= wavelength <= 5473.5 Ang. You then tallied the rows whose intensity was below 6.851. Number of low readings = 0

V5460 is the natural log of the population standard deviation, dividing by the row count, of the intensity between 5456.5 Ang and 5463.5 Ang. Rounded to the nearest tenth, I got -4.0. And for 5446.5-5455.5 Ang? -3.0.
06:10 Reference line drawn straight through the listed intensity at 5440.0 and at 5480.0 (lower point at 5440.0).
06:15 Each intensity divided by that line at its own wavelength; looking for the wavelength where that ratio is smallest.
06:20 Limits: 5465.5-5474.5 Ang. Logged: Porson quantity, 5466.0 Ang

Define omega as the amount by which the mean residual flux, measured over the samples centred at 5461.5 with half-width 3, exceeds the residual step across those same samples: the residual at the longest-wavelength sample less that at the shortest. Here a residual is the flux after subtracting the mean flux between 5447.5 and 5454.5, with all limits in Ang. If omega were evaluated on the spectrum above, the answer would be 0.069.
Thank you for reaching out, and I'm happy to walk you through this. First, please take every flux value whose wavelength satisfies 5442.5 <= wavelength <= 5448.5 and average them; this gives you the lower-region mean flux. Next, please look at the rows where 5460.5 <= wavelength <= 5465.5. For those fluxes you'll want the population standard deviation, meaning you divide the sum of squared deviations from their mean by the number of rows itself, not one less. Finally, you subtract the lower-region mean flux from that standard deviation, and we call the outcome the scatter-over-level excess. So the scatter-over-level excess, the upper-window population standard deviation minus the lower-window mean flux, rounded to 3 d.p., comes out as -6.774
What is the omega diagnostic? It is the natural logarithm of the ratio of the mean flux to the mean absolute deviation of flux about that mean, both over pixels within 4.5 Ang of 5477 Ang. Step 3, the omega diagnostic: 7.0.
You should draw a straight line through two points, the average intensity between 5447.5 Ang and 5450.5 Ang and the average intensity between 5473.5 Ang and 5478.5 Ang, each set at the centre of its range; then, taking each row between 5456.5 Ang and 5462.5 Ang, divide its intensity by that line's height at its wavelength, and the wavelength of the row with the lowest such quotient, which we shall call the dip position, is 5457.0 Ang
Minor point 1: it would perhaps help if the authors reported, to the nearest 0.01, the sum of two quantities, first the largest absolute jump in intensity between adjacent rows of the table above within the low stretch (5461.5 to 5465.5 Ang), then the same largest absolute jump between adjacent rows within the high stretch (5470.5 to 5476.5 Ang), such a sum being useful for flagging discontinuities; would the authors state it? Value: 0.02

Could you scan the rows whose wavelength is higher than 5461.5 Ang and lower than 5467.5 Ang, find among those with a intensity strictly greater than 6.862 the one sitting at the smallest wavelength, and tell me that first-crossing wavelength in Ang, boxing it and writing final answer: 5462.0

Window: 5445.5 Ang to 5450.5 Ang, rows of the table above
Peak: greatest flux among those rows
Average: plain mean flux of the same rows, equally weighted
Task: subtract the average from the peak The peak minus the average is 0.021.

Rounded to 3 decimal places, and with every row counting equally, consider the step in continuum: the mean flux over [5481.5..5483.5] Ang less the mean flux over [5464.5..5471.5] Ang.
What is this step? 0.062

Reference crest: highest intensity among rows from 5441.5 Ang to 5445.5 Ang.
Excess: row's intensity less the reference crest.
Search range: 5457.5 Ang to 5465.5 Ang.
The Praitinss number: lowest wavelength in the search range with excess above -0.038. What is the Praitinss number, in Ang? 5459.0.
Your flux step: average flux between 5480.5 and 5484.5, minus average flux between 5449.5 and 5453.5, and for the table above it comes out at 0.12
